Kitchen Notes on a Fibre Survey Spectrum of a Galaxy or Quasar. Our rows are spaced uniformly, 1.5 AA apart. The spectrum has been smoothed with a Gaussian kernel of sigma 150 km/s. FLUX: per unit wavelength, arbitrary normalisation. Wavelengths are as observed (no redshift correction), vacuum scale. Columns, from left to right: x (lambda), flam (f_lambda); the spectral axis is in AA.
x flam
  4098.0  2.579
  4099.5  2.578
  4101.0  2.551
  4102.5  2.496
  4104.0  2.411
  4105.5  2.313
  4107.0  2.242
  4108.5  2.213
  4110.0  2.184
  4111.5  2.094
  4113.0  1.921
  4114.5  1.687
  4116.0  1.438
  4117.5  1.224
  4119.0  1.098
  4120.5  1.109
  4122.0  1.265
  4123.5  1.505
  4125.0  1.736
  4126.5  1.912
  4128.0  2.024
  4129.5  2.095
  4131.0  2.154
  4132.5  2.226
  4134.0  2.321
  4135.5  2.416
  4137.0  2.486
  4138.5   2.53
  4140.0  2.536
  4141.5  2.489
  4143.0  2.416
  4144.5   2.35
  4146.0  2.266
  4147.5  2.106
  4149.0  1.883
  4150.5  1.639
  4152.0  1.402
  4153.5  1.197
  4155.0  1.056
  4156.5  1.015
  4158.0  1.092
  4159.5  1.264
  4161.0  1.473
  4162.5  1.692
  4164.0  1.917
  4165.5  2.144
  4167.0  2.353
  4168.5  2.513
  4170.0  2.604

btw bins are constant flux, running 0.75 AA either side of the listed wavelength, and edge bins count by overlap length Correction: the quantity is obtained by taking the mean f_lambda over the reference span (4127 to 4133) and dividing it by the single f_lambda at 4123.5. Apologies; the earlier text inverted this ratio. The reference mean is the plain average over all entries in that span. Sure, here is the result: 1.4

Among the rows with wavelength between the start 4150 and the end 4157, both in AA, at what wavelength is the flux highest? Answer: 4150.5 AA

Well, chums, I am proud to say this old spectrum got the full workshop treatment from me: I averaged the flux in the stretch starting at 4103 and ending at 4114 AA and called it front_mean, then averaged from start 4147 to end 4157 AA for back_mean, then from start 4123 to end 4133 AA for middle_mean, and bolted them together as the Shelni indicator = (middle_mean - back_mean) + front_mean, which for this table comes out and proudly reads 2.68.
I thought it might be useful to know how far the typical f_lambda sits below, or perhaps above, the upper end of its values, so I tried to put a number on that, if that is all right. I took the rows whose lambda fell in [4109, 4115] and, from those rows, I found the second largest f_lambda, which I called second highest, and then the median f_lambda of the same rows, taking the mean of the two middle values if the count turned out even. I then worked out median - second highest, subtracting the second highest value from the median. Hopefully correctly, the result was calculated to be -0.09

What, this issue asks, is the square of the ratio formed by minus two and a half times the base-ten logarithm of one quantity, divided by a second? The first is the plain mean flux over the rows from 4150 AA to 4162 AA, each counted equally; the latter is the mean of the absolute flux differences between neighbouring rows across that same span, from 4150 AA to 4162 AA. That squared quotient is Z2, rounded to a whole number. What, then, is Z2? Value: 3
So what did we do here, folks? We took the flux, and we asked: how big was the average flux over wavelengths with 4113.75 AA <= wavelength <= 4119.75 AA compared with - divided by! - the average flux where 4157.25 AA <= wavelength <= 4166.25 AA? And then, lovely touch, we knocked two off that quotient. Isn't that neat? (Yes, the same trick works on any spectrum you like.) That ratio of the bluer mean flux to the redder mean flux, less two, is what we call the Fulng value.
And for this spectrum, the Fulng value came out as -1.15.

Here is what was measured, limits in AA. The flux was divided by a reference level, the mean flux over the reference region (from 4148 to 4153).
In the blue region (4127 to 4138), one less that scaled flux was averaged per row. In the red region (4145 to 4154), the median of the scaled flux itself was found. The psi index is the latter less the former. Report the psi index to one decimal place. 1.4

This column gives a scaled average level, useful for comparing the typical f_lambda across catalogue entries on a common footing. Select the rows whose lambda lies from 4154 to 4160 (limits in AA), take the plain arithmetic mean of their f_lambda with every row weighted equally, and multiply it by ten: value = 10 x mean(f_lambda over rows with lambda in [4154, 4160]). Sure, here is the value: 11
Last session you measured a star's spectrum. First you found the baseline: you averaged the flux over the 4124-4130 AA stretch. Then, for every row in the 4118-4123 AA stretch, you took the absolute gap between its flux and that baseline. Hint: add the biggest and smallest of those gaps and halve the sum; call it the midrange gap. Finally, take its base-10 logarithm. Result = -0.1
